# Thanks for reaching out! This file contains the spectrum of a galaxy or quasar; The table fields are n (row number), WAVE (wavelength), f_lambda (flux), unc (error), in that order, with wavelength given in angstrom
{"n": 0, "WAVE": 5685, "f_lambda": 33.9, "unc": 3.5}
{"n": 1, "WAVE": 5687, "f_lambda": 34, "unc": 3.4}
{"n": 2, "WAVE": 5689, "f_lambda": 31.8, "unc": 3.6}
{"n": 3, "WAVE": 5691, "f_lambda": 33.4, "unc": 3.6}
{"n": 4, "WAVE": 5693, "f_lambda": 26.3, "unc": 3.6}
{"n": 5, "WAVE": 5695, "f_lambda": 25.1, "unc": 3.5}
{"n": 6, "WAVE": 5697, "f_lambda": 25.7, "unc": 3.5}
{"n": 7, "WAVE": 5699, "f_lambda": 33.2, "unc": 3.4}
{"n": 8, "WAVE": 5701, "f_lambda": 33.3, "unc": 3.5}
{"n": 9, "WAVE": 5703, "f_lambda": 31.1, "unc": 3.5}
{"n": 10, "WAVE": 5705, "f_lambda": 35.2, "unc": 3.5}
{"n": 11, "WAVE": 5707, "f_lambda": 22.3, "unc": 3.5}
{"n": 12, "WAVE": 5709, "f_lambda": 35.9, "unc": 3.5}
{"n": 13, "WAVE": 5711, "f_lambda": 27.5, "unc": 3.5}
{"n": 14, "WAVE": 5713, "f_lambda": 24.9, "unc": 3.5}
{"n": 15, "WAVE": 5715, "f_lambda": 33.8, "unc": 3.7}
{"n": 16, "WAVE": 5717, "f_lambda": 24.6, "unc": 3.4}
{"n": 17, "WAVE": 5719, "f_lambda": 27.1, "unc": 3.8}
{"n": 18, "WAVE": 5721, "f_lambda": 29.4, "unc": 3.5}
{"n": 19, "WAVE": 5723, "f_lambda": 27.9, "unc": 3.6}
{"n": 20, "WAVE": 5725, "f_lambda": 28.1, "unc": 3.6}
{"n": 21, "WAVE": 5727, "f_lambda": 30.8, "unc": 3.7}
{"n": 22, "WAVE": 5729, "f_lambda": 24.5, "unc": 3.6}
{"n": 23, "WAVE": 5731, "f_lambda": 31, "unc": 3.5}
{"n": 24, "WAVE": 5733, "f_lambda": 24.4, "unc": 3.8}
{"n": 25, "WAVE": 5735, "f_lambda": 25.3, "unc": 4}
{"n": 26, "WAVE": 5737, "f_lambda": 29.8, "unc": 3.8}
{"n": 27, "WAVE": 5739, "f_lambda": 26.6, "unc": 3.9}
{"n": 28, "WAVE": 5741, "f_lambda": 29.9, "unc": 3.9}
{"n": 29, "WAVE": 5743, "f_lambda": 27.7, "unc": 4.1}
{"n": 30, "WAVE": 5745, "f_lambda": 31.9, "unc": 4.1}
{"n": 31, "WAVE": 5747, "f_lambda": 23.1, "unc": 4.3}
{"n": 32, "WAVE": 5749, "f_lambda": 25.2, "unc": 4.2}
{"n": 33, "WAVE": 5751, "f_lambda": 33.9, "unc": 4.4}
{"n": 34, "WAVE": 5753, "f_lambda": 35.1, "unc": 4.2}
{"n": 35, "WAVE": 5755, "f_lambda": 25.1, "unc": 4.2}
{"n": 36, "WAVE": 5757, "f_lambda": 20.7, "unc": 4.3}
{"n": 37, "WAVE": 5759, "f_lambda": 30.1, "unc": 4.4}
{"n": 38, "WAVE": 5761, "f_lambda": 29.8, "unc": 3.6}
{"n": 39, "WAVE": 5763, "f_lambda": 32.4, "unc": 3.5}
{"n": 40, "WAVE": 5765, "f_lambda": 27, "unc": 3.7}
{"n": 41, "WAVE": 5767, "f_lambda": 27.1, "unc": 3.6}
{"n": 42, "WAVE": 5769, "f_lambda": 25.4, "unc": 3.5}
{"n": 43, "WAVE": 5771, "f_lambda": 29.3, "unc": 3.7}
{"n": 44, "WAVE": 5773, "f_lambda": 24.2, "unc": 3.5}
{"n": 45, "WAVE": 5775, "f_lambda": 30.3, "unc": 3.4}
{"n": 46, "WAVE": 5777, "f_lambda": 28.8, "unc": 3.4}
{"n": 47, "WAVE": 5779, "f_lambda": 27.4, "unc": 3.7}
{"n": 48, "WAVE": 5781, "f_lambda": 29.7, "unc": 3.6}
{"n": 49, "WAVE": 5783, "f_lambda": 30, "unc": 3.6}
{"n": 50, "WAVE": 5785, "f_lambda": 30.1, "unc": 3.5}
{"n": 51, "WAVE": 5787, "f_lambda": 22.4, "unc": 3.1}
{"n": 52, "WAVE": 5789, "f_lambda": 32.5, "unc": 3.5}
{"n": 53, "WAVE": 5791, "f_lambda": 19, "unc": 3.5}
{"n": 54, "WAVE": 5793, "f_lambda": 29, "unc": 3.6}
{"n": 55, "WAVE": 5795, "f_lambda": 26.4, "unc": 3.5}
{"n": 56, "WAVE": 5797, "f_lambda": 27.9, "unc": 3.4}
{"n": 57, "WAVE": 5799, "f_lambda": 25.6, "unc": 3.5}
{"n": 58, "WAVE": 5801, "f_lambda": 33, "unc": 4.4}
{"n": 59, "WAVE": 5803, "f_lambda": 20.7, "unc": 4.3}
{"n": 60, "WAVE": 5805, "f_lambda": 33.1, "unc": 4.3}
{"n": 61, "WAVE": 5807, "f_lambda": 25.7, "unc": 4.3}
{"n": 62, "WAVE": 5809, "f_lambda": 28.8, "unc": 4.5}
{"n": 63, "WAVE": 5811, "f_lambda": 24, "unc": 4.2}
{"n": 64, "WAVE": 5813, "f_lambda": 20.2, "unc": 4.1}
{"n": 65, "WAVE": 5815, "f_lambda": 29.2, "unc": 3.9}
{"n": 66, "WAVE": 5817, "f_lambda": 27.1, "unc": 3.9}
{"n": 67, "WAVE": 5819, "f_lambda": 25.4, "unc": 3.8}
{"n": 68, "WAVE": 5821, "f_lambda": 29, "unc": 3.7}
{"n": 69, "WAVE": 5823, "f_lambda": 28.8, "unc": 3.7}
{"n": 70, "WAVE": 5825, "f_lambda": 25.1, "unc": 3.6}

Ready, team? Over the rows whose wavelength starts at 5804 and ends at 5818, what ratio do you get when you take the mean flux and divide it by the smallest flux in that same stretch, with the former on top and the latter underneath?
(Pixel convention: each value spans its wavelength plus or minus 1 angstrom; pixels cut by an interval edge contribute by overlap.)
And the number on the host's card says 1.33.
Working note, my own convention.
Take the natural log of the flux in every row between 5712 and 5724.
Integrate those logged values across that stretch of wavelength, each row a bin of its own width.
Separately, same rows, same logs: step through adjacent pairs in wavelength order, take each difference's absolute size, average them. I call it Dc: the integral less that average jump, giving 39.72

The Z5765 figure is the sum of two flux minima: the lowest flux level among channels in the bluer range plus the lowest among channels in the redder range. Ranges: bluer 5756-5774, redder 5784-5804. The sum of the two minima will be 40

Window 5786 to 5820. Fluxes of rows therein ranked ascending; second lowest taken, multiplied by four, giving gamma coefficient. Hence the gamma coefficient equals 81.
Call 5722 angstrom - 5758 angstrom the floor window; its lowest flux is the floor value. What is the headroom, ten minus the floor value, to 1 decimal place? -10.7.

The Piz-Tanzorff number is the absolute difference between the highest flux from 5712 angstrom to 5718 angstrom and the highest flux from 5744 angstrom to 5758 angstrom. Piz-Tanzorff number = 1.3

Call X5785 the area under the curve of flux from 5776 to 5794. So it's 498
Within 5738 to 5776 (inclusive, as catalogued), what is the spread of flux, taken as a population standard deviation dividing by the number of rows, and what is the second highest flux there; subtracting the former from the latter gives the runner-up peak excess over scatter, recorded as 30.2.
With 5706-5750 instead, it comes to 30.4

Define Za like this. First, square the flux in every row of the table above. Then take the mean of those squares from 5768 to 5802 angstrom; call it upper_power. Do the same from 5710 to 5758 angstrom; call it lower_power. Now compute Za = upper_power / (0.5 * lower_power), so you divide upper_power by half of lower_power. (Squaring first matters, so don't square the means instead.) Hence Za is 1.98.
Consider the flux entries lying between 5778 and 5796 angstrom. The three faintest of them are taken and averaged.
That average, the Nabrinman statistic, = 22.6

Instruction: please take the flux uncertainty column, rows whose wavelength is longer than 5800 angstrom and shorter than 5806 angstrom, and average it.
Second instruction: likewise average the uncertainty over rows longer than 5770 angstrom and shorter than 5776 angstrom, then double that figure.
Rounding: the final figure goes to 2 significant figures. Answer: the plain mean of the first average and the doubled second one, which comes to 5.7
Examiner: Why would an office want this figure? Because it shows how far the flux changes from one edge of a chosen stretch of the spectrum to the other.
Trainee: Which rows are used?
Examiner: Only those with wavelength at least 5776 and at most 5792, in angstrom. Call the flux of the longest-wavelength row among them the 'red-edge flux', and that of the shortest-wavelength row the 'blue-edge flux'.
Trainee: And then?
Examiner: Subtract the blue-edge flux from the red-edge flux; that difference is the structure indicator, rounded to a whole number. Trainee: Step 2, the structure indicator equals -10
